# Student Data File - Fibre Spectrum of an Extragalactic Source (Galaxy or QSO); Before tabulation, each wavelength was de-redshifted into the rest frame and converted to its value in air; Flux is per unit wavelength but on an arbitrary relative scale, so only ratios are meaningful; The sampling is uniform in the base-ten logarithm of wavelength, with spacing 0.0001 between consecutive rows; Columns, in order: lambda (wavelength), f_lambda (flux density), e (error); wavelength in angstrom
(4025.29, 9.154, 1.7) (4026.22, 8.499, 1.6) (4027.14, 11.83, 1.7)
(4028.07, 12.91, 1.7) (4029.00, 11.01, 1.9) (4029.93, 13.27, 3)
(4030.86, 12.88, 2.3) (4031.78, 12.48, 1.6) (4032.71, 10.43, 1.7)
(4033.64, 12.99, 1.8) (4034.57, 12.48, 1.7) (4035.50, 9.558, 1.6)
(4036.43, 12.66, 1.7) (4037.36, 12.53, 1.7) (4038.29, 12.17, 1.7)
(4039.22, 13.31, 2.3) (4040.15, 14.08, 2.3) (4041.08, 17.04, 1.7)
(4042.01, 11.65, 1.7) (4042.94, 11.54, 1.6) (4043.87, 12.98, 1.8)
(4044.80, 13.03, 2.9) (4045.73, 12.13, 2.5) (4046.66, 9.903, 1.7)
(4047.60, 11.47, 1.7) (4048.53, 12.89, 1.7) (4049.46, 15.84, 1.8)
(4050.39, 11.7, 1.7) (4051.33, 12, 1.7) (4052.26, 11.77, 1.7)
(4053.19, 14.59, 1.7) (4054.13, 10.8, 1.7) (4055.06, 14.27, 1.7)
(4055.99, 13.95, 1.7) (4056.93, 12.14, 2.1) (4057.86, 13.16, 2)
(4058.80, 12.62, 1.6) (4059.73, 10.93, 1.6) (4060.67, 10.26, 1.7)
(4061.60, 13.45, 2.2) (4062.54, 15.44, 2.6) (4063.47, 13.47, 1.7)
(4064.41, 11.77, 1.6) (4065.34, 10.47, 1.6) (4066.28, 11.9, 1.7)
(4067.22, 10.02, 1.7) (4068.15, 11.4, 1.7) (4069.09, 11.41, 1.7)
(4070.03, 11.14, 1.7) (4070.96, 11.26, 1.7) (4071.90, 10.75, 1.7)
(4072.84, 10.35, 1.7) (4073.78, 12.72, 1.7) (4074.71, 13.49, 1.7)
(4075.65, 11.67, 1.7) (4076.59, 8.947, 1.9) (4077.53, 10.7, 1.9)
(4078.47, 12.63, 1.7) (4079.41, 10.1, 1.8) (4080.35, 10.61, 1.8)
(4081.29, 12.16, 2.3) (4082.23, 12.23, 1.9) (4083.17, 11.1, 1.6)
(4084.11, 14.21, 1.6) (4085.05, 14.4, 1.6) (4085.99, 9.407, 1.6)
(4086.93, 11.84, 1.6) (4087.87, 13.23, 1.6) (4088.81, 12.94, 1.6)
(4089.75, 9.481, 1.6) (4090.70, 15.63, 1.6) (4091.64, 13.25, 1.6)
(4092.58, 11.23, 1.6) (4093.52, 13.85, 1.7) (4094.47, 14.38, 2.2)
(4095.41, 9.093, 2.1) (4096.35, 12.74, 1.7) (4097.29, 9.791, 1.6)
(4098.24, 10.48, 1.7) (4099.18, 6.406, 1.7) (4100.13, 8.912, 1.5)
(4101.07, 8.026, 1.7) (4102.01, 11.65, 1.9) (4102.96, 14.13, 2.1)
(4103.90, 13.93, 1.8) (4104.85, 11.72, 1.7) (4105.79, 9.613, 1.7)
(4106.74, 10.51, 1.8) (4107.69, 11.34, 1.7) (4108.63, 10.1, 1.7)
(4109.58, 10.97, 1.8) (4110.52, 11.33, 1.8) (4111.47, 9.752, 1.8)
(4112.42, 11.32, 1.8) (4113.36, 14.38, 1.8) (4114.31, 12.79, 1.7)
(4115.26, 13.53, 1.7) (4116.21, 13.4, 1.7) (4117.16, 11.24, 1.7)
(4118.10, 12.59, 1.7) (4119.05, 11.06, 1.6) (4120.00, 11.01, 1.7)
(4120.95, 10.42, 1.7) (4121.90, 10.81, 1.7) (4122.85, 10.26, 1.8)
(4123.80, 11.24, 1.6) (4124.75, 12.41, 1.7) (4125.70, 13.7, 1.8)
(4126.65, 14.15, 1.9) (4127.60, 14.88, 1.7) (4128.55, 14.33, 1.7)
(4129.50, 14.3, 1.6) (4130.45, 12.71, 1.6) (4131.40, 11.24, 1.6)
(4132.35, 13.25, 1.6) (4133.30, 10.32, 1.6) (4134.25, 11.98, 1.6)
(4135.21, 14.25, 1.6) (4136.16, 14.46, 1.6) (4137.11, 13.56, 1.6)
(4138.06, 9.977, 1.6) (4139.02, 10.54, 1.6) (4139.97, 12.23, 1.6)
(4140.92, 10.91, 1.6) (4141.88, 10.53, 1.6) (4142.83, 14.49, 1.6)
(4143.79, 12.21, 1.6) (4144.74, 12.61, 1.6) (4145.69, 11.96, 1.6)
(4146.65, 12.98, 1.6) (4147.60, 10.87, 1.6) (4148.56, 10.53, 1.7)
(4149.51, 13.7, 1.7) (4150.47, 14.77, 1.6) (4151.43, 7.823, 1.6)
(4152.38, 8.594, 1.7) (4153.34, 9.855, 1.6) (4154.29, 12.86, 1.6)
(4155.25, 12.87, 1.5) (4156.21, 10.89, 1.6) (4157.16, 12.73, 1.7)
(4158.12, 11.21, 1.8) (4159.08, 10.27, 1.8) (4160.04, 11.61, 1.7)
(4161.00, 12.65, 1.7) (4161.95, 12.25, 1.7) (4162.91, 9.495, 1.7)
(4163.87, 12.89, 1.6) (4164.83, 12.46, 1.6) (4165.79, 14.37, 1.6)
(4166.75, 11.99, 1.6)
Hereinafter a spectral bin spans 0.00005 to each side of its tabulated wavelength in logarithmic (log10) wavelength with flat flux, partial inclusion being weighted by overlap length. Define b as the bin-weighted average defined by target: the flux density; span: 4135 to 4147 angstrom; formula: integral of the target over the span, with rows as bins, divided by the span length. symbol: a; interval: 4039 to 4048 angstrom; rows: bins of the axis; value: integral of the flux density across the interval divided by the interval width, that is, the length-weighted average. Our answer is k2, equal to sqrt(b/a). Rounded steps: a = 12.7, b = 12.3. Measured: 0.98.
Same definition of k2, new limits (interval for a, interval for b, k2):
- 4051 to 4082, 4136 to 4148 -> 1.01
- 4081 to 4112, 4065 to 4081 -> 0.99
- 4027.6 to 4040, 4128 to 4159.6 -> 0.99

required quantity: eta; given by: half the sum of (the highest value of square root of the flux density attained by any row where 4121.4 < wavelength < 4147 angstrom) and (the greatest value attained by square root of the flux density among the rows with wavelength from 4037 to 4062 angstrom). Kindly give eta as 3.99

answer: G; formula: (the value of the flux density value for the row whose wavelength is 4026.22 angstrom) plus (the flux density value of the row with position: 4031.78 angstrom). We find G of 21.0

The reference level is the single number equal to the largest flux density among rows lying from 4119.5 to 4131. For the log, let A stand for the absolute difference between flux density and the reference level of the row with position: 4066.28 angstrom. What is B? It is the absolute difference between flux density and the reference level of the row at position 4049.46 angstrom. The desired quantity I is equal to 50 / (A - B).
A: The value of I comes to 25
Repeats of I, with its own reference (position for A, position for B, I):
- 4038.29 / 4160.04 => -89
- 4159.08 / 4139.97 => 26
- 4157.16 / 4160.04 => -45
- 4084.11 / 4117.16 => -17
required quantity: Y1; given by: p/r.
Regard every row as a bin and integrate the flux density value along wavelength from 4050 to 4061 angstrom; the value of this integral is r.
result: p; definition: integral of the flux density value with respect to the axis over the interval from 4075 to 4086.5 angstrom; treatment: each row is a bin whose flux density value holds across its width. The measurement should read 0.98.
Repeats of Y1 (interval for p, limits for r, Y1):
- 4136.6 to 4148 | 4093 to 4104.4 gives 1.07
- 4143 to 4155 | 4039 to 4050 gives 0.98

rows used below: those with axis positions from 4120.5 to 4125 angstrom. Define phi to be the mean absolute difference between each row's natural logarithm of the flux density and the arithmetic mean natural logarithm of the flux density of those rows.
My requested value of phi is 0.057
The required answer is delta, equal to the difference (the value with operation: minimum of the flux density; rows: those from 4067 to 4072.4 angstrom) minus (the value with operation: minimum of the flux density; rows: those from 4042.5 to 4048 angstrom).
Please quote 0.12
